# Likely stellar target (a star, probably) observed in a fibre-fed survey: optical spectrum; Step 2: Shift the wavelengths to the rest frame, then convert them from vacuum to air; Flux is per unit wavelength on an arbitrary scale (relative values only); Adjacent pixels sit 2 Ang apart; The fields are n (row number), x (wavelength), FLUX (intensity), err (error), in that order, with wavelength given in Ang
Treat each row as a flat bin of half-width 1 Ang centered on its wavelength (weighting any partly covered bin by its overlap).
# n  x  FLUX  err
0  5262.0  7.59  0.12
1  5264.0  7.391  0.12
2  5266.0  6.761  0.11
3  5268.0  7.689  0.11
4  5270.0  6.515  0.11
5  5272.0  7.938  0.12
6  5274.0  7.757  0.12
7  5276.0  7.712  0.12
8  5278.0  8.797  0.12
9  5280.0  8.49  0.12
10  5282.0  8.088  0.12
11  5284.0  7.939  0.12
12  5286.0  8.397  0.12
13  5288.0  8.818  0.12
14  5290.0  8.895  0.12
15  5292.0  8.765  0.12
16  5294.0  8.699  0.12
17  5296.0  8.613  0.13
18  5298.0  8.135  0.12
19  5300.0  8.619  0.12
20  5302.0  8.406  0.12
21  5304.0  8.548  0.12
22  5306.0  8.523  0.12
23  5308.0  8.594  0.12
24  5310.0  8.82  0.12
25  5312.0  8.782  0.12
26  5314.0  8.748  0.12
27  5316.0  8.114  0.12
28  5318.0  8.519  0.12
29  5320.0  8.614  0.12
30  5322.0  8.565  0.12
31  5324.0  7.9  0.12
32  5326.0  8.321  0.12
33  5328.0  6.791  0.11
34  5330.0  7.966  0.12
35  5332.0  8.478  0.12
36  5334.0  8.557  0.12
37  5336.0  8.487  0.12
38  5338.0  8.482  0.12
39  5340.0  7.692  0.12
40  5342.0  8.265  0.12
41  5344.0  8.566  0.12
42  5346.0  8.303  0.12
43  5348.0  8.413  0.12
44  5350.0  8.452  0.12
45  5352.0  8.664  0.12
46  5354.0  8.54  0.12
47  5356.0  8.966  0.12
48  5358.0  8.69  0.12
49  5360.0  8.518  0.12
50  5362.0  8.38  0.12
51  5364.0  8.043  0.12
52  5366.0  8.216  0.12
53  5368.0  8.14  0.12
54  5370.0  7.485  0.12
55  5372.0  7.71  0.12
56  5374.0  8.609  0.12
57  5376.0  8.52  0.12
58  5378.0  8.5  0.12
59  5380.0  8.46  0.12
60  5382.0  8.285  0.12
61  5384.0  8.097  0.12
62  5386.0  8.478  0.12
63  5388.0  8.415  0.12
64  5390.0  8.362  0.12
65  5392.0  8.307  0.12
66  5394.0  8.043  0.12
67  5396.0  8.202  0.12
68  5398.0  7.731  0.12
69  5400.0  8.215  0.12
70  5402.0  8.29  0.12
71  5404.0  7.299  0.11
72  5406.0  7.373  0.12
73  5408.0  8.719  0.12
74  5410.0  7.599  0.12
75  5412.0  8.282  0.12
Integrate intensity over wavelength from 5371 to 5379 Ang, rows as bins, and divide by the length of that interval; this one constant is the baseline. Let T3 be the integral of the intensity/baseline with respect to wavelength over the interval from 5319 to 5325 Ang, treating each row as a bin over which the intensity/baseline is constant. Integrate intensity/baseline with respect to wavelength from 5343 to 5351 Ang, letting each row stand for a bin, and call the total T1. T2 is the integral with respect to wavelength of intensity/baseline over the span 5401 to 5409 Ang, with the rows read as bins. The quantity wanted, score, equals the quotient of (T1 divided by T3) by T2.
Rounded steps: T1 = 8.1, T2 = 7.6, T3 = 6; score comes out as 0.18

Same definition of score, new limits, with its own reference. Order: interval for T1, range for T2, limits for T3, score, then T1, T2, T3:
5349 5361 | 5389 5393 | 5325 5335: 0.32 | 12.4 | 4.0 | 10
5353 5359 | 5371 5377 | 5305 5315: 0.10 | 6.3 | 6.0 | 10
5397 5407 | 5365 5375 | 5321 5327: 0.16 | 9.3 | 9.6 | 6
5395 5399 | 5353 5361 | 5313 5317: 0.11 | 3.8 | 8.3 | 4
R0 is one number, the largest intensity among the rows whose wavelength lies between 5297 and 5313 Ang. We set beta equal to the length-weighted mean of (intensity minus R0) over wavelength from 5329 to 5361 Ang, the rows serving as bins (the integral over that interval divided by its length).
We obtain -0.38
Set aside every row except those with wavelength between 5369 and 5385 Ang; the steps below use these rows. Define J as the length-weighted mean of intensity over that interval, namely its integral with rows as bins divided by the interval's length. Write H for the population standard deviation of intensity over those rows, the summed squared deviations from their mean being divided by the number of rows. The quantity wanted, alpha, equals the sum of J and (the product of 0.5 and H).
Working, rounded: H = 0.39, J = 8.21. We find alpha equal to 8.4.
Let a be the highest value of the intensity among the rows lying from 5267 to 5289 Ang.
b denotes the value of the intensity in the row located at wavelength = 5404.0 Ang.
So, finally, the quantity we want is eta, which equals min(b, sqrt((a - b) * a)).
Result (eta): 3.7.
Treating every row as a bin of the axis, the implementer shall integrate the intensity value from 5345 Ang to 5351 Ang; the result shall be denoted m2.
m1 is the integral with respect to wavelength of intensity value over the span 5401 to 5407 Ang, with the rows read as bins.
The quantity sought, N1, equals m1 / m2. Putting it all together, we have 0.91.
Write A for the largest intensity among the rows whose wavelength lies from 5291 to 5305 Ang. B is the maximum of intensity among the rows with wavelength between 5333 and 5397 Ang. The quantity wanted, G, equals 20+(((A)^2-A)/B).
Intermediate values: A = 8.765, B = 8.966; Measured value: 27.6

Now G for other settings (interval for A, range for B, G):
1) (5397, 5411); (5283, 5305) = 27.6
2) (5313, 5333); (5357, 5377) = 27.8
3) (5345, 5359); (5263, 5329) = 28.0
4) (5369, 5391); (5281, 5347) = 27.4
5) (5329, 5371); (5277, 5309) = 28.0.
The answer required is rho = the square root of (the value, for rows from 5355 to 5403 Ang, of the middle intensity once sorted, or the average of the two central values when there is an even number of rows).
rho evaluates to 2.88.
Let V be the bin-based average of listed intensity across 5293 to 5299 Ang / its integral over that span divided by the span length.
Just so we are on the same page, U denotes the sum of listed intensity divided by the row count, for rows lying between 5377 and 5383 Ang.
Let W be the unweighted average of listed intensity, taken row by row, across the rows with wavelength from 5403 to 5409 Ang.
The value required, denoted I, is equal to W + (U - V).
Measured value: 7.73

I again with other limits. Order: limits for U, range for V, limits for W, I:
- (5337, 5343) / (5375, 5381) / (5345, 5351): 8.04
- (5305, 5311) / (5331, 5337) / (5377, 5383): 8.55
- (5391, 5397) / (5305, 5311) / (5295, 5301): 7.99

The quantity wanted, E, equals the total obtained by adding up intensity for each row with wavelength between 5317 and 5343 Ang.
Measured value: 107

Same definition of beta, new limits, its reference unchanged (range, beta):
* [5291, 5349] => -0.43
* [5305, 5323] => -0.23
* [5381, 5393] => -0.50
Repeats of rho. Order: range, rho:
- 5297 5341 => 2.92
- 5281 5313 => 2.93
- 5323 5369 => 2.90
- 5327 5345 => 2.91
